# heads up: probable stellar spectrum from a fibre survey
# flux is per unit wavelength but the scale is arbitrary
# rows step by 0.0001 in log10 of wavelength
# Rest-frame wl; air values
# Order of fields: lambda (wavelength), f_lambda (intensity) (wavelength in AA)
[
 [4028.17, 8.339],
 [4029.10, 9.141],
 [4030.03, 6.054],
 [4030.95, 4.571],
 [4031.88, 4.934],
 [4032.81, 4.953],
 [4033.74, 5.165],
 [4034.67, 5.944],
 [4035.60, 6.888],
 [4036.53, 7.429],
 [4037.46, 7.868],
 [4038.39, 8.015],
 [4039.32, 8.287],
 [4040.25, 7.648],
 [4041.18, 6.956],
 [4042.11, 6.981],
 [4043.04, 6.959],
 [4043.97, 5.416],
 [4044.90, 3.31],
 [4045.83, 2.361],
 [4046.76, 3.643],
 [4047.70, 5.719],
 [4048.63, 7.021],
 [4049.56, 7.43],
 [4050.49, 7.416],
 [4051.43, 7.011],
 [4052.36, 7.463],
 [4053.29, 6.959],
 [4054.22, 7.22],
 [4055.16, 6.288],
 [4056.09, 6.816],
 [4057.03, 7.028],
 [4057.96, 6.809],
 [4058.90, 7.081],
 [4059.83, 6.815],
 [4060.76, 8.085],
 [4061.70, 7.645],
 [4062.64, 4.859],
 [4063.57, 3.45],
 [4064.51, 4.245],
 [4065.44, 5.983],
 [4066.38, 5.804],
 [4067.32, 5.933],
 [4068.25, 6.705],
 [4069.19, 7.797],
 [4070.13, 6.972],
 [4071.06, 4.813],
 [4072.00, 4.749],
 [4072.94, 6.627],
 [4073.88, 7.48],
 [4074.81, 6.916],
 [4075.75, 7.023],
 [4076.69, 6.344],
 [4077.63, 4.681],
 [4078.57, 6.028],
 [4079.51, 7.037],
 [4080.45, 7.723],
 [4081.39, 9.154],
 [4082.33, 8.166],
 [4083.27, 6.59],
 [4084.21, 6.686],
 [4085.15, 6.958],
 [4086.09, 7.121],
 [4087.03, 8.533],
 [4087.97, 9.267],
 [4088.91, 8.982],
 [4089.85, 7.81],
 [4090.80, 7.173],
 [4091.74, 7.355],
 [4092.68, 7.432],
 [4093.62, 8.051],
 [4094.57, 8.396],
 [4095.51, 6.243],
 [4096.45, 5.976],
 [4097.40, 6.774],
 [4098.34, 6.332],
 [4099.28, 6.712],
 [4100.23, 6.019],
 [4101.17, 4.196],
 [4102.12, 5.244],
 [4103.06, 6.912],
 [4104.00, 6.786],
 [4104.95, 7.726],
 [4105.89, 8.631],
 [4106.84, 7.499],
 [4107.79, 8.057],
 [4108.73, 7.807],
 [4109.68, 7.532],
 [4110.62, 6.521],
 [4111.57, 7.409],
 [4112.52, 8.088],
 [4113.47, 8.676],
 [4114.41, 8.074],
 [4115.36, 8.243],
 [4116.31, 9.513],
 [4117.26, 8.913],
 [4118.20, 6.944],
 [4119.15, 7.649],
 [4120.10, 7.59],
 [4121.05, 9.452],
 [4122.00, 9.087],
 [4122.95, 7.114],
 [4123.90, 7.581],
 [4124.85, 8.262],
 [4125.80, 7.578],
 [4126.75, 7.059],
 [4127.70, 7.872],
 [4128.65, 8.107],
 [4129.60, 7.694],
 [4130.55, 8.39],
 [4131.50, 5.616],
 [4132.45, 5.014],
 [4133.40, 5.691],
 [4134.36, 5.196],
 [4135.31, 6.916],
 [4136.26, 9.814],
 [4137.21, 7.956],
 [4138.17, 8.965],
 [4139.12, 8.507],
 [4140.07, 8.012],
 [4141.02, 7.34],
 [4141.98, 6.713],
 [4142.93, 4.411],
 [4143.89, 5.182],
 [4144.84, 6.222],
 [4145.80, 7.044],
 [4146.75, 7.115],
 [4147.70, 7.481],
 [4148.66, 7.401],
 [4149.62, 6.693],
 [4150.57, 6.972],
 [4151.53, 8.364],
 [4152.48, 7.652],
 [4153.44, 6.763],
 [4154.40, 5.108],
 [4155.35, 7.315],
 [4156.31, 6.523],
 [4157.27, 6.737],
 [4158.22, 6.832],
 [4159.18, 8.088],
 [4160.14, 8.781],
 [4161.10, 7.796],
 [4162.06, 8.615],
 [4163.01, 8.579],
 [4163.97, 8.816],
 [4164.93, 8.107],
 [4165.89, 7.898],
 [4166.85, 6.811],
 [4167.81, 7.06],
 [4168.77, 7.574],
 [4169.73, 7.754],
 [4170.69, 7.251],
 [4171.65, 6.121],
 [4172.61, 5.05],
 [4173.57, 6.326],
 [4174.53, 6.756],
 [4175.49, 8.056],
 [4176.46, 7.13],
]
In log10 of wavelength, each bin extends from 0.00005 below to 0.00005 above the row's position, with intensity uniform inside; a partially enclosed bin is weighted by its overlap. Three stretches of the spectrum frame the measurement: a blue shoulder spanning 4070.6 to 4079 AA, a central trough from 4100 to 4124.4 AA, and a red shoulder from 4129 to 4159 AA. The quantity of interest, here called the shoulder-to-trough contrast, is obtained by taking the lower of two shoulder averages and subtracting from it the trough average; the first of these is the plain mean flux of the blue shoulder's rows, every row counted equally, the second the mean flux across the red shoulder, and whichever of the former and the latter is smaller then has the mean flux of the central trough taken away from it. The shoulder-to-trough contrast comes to -1.5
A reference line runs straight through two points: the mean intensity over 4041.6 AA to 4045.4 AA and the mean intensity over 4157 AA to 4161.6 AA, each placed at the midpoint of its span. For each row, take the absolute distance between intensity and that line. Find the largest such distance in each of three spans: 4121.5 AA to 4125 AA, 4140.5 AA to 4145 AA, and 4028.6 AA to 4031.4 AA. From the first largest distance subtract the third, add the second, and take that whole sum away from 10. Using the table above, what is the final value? 8.69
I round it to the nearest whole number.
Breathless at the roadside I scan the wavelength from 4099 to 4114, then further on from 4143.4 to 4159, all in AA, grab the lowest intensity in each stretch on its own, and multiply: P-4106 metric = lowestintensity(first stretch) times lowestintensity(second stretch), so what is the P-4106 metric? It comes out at 21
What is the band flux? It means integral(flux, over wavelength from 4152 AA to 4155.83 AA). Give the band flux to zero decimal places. 26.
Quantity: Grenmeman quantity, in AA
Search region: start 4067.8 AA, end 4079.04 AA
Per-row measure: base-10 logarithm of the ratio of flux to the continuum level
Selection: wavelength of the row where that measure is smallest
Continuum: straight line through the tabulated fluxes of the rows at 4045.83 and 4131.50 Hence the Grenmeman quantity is 4077.63 AA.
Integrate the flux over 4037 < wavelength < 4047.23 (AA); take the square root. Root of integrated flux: 7.92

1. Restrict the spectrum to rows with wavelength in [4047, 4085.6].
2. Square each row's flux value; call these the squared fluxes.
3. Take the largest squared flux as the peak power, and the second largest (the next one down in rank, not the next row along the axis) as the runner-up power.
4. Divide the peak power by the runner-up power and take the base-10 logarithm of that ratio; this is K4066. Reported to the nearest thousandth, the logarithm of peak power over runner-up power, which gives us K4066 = 0.099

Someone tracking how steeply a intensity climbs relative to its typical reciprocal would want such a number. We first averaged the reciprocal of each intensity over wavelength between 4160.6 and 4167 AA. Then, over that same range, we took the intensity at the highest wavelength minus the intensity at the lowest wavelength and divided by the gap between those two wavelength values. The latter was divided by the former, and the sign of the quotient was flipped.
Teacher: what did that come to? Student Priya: 1.4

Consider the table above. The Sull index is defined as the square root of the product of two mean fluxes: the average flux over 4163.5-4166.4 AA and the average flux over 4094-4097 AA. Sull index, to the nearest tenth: 7.5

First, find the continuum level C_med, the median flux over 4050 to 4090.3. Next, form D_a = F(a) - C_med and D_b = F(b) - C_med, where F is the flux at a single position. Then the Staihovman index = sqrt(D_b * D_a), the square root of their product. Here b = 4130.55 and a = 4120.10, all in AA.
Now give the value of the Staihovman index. 1.0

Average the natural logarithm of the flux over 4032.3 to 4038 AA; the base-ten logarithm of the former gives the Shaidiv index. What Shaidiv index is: 0.264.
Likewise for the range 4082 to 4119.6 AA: 0.300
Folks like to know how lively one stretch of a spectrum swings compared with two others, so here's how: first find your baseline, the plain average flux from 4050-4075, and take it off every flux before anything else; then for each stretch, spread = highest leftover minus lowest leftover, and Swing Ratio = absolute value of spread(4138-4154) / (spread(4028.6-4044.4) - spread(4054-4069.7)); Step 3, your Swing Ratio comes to 70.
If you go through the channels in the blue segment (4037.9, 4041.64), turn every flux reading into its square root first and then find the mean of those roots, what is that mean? 2.8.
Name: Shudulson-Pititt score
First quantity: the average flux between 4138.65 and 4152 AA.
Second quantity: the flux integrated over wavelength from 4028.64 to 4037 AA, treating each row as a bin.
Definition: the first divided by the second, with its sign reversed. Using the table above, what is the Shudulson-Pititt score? -0.136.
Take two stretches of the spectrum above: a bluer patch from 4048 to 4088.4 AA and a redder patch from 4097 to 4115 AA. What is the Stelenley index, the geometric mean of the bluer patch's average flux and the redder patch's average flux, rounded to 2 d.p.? 6.93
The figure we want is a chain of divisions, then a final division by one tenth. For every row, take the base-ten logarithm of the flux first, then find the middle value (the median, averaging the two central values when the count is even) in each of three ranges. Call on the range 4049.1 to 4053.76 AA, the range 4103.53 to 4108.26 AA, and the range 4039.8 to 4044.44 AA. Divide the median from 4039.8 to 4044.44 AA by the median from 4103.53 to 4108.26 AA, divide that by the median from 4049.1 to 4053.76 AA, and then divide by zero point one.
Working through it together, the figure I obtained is 10.9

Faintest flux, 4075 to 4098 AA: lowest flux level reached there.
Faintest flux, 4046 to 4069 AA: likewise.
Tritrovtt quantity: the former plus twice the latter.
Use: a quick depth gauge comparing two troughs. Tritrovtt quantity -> 12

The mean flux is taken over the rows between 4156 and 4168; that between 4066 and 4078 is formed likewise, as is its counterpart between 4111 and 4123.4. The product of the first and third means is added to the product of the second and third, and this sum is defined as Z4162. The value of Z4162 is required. 115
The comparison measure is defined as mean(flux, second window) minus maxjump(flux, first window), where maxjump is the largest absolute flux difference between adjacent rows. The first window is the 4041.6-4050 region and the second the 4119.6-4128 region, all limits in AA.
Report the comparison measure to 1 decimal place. 5.8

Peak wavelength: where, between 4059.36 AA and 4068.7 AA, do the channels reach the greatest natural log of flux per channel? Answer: 4060.76 AA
